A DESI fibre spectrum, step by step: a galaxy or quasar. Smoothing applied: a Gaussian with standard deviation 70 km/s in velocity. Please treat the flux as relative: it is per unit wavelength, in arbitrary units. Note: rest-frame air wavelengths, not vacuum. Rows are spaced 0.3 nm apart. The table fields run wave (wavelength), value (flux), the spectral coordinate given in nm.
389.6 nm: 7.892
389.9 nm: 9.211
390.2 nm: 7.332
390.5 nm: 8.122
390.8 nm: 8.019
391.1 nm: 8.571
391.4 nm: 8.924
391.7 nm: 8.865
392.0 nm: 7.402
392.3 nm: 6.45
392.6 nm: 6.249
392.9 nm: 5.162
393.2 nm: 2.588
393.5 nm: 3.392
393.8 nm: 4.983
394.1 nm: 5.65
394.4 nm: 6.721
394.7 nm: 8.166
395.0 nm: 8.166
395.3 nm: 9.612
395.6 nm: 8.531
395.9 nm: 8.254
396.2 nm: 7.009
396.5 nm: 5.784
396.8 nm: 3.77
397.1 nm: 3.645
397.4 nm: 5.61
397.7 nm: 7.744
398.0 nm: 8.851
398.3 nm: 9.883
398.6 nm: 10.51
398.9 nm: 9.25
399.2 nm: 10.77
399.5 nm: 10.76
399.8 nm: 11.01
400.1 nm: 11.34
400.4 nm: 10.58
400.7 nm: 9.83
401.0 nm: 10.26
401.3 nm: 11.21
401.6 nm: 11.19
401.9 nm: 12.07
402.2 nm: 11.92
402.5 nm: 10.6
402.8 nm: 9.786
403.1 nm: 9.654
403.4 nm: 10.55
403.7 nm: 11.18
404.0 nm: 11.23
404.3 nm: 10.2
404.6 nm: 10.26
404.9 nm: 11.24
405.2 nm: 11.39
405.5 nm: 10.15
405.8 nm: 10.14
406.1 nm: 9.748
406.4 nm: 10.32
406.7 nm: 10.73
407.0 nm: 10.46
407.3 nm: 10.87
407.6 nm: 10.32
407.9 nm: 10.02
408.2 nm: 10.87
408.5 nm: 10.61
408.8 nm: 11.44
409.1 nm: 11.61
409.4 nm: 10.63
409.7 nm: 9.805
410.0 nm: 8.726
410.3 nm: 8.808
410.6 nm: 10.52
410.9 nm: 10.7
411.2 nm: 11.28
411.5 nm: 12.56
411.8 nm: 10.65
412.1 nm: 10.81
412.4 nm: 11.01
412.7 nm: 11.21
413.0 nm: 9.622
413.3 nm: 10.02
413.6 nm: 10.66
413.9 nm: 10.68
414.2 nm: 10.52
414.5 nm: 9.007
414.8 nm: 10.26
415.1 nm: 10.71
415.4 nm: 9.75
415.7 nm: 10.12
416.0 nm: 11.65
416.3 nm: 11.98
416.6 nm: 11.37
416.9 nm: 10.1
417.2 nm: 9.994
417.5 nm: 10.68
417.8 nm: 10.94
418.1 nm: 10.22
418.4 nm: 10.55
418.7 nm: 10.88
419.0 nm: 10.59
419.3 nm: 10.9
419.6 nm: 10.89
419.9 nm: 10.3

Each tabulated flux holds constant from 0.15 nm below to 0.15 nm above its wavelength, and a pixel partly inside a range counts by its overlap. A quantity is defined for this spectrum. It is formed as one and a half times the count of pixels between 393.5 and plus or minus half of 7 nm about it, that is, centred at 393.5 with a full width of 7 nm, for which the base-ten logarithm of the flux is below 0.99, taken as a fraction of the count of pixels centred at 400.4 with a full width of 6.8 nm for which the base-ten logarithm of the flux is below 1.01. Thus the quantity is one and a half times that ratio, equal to 3.8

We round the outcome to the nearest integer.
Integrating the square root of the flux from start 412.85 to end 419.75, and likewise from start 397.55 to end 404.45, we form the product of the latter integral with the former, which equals 499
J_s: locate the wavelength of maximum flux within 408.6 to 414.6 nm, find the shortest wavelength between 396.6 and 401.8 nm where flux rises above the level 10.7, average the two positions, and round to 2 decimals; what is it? 405.35 nm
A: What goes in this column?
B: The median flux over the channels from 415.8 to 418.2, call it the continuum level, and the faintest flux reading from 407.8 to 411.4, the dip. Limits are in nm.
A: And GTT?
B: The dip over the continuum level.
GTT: 0.81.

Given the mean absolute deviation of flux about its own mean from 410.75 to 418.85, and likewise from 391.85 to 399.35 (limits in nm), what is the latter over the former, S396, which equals 3.6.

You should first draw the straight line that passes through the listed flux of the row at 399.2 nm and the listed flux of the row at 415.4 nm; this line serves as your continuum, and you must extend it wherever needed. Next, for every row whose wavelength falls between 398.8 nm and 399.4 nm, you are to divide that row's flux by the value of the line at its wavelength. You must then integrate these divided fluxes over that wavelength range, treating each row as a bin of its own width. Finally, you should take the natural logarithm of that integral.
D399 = -0.6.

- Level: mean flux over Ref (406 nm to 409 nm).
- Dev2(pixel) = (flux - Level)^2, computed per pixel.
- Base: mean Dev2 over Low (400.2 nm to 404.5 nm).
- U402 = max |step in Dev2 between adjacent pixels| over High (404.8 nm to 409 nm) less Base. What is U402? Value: 0.2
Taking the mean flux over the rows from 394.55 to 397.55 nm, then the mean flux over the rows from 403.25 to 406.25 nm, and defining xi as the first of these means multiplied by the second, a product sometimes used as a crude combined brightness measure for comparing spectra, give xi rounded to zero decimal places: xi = 73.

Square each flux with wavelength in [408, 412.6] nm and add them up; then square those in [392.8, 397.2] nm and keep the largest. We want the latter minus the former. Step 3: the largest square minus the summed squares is -1629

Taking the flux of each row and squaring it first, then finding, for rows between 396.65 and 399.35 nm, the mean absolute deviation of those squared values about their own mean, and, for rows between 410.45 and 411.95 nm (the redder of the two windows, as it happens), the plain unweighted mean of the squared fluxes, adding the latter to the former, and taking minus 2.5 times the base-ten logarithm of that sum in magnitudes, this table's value -5.50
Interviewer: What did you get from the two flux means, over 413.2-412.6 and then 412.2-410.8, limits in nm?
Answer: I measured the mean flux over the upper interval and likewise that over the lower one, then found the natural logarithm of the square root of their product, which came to 2.38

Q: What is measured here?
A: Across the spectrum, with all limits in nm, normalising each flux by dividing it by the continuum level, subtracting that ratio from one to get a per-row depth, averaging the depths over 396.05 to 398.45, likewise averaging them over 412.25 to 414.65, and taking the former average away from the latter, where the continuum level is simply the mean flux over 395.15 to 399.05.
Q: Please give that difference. -0.50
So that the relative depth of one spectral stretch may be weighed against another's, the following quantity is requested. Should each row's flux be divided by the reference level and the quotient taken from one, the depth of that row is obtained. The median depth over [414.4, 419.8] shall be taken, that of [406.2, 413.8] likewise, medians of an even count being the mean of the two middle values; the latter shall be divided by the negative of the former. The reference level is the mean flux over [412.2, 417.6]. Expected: -1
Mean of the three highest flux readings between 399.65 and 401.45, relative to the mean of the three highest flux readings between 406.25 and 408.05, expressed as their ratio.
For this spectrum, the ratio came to 1.05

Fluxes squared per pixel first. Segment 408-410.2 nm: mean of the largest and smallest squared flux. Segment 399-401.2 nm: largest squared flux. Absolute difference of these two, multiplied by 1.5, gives 35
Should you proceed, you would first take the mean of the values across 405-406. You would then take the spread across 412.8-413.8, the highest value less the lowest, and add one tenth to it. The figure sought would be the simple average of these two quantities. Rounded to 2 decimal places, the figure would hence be 5.85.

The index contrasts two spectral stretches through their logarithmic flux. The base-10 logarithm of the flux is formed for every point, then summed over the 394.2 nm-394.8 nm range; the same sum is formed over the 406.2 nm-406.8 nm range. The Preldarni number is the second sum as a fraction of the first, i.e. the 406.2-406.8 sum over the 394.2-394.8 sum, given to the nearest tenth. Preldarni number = 1.2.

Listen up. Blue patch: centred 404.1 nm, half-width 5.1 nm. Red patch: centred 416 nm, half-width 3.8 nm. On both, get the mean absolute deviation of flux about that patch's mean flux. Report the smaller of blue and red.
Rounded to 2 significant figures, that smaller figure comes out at 0.49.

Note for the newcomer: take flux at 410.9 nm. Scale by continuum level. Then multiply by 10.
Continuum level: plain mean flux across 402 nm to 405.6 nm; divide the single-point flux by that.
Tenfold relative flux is 10.0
